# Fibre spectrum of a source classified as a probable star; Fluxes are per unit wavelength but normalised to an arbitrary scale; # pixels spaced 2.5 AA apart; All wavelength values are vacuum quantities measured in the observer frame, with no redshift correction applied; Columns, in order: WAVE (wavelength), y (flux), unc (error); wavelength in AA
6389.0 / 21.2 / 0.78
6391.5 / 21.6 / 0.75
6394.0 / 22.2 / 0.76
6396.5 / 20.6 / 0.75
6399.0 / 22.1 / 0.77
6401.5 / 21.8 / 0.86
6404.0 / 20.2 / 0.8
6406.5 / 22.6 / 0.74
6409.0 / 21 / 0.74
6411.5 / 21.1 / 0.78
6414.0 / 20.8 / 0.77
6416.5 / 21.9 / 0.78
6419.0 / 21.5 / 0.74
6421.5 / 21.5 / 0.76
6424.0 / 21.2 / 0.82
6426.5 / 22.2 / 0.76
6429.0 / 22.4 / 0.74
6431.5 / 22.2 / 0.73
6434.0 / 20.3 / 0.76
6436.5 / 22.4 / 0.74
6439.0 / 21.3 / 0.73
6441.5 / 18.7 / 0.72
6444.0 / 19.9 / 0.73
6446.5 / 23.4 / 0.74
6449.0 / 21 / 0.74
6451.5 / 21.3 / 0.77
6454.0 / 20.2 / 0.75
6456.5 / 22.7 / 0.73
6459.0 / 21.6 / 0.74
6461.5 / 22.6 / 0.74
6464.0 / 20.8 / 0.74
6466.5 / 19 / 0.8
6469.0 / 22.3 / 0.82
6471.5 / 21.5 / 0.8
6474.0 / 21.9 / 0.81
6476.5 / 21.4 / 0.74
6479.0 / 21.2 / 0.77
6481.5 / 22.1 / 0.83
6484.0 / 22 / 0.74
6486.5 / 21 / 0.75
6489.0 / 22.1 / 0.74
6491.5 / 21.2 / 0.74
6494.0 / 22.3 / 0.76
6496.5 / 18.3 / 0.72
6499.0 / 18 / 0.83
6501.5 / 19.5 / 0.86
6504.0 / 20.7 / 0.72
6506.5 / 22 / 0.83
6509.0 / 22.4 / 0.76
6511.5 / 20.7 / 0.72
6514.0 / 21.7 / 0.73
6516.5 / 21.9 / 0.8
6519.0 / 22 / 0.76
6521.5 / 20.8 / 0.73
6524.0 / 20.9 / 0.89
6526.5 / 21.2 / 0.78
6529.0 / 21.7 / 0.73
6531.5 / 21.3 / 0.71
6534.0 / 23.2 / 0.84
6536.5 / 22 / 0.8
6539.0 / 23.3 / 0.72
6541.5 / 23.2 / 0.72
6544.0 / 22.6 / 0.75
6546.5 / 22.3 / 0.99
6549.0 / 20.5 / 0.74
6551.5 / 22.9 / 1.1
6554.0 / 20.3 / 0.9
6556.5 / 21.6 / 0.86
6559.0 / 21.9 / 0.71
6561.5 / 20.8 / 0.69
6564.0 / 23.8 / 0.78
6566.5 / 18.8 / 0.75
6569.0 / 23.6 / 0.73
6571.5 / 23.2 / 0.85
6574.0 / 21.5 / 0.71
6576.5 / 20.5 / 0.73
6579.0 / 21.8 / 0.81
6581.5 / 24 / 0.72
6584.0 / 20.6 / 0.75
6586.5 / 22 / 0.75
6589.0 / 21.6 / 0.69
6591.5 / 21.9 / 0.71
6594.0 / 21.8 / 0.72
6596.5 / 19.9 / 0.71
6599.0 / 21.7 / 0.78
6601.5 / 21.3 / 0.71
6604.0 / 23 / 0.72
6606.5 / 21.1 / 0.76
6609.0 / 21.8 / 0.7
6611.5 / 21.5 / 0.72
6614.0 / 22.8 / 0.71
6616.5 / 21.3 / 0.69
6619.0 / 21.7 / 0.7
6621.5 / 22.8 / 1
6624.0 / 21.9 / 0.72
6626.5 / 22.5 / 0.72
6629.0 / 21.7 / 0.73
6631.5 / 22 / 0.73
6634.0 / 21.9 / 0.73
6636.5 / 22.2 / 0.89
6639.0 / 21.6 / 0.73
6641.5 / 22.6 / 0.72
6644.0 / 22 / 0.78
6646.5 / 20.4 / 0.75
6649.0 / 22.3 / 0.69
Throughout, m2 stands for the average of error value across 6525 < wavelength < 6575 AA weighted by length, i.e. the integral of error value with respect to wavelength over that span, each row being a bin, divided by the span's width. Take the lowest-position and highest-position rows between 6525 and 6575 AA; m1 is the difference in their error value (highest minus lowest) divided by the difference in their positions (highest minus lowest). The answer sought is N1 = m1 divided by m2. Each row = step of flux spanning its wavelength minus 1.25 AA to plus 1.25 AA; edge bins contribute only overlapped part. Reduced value -0.0019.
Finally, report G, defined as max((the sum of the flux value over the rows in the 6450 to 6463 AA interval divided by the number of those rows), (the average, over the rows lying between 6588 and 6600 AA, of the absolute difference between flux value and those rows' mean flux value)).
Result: 21.7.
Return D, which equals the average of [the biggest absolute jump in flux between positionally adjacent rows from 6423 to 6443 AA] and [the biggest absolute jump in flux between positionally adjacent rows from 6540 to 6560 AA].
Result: 2.6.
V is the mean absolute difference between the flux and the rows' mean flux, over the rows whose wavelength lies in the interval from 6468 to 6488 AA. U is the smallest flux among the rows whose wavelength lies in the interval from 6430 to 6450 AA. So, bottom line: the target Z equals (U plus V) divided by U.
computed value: 1.021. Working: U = 18.7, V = 0.4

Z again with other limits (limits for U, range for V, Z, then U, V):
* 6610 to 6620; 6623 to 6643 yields 1.013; 21.3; 0.3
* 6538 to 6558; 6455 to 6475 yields 1.041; 20.3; 0.8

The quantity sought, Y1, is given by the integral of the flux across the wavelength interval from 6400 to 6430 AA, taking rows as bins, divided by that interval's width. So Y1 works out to 21.5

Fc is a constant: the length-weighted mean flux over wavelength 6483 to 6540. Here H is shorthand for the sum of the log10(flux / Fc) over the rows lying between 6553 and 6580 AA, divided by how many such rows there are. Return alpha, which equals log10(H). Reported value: -2.26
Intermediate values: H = 0.005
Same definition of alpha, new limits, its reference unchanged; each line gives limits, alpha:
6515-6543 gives -1.89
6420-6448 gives -2.86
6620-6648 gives -1.88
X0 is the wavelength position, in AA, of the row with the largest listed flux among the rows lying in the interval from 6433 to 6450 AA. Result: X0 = 6446.5 AA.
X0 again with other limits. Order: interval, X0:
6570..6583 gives 6581.5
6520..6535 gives 6534.0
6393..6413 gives 6406.5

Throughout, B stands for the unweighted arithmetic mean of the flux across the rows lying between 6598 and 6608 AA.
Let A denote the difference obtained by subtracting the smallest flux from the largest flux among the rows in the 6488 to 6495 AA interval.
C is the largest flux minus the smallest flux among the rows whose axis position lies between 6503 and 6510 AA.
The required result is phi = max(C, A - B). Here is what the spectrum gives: 1.7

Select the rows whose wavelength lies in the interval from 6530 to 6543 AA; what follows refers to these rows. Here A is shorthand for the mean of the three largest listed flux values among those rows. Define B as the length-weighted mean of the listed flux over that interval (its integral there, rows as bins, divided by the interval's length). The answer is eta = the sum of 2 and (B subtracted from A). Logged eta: 2.65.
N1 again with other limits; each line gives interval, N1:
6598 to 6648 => -0.0008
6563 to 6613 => -0.0017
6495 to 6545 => 0.0008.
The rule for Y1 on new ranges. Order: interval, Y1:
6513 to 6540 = 21.8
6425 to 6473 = 21.4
